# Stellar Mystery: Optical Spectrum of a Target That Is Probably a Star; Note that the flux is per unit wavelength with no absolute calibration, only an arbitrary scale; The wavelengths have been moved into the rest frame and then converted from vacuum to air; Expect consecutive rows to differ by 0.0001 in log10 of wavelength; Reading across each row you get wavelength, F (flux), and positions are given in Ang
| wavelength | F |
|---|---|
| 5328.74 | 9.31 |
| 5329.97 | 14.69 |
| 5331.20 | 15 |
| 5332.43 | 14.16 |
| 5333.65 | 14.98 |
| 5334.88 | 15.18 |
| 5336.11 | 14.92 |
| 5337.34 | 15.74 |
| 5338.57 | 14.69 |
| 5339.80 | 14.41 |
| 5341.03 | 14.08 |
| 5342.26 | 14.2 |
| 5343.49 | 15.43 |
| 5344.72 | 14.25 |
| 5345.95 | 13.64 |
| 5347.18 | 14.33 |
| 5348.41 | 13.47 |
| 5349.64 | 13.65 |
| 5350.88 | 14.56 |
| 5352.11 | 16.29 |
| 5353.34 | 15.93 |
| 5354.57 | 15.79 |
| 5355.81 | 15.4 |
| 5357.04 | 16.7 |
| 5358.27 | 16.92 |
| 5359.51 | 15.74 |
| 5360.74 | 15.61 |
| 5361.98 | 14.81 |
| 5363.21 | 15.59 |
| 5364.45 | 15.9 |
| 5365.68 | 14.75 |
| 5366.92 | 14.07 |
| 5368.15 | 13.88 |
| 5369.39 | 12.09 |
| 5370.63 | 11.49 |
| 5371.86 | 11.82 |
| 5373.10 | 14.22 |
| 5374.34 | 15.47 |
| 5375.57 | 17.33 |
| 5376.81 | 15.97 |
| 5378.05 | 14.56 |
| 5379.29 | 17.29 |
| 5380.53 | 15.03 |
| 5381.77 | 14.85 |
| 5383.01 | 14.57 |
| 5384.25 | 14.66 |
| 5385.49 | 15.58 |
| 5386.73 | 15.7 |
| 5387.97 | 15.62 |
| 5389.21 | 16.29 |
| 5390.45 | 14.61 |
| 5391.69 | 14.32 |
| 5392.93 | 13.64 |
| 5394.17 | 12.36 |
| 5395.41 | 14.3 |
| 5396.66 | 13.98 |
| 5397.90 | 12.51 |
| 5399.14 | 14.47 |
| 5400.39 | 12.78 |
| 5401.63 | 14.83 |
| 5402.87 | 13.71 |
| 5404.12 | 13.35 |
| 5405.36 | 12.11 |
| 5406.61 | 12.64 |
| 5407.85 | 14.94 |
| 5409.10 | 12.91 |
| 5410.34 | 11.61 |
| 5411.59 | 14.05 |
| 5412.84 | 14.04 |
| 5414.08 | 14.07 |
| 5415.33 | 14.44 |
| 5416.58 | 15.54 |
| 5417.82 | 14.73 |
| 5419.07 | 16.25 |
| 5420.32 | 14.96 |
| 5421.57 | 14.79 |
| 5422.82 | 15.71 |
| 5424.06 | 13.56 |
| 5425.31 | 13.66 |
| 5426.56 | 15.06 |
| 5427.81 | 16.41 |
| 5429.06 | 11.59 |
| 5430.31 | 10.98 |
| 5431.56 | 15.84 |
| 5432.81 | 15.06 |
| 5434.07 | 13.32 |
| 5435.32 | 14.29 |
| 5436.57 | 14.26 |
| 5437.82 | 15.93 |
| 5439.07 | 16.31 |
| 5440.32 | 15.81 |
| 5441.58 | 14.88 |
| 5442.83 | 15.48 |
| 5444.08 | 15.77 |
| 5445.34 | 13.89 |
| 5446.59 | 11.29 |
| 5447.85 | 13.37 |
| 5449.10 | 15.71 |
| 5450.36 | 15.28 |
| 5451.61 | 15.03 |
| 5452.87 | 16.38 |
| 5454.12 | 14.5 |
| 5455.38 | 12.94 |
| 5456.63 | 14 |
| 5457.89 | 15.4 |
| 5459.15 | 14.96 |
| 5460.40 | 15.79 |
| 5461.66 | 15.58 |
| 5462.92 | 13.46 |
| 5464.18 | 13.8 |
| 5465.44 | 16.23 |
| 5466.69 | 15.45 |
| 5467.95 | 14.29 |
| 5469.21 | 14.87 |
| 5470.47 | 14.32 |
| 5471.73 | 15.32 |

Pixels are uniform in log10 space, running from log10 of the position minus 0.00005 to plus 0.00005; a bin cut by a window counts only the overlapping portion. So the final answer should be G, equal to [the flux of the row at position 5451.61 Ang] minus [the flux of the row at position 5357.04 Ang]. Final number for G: -1.7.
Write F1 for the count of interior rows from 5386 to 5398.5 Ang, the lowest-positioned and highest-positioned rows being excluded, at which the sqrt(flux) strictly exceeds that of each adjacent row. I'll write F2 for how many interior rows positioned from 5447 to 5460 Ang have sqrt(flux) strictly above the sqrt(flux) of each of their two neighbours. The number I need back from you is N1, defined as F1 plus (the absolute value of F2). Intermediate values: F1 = 2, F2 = 3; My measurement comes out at 5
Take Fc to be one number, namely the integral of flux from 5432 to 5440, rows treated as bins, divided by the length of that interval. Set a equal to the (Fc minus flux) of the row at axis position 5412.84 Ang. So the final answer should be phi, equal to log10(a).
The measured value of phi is -0.05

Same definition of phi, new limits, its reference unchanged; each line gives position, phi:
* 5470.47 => -0.22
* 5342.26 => -0.14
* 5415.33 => -0.32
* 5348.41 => 0.16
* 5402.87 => 0.08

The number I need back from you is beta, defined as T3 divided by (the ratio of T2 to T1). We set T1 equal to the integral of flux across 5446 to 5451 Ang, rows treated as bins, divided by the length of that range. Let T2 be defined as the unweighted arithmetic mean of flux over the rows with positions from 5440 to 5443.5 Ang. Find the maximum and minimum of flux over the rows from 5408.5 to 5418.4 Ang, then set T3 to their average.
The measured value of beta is 12.3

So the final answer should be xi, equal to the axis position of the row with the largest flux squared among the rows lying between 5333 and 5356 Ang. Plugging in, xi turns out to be 5352.11 Ang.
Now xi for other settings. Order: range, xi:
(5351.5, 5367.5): 5358.27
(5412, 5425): 5419.07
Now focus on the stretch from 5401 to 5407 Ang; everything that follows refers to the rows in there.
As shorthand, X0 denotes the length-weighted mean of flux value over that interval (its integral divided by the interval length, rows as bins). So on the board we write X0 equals 13.4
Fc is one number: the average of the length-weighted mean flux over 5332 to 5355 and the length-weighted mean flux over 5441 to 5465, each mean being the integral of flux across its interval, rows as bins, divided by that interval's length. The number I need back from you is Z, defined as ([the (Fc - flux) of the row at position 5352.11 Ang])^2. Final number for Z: 2.6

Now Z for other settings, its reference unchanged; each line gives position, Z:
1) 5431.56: 1.4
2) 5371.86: 8.1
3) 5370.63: 10.1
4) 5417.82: 0.0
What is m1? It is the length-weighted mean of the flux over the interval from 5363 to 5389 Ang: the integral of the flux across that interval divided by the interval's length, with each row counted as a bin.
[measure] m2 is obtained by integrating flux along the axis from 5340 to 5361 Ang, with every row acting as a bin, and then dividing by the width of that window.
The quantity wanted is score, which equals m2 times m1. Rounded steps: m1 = 14.8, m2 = 15.0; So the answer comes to 222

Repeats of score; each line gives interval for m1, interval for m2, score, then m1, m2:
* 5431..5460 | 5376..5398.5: 219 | 14.8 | 14.8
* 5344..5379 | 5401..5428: 211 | 14.8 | 14.2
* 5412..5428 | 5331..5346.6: 217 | 14.8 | 14.7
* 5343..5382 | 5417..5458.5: 218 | 14.9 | 14.6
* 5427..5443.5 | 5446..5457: 209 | 14.6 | 14.3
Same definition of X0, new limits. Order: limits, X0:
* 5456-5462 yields 15.1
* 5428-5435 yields 13.6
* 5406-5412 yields 13.2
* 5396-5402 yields 13.7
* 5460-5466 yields 14.9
